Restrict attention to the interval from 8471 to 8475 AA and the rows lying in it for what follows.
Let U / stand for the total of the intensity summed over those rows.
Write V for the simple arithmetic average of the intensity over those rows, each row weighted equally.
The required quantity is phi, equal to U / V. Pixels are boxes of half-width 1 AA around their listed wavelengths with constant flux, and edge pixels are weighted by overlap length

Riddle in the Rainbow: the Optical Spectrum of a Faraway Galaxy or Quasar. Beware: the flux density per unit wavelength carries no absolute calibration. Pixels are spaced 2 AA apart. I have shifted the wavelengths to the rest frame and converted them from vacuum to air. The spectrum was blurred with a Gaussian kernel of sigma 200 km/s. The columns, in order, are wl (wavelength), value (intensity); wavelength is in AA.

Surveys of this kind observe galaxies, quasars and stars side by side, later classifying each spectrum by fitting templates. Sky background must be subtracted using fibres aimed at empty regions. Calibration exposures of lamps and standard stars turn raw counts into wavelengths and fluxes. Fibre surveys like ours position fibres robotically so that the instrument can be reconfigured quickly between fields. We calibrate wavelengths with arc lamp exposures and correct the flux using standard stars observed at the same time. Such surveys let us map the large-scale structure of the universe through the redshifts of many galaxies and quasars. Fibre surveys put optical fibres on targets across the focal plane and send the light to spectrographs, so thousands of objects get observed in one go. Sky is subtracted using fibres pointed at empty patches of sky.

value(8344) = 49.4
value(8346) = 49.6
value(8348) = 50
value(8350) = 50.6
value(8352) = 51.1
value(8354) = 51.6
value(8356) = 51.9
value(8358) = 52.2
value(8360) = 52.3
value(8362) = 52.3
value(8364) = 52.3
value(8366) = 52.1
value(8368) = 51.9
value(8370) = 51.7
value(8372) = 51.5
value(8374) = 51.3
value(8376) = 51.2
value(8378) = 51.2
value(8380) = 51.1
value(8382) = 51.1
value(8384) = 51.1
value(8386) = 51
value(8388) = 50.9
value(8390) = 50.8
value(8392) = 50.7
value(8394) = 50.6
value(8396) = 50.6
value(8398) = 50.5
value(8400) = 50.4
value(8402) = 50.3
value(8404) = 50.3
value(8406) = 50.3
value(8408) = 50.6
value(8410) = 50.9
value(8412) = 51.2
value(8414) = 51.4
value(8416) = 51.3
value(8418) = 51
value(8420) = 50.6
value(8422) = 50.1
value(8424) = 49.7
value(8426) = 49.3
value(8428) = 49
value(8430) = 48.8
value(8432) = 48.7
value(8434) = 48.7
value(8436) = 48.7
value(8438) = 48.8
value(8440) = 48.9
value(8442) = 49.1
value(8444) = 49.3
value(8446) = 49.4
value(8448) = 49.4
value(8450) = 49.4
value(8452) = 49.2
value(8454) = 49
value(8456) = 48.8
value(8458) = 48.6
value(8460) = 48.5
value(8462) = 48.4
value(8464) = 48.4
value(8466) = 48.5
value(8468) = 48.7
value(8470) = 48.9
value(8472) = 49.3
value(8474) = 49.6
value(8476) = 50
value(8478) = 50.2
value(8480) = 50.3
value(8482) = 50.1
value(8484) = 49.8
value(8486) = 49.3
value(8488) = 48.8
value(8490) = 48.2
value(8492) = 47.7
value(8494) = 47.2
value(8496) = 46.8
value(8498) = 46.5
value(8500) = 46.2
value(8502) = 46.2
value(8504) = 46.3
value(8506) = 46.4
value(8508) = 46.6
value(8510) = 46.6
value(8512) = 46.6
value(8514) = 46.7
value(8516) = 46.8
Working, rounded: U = 99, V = 49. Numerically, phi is 2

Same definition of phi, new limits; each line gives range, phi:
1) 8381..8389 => 4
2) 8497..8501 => 2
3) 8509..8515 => 3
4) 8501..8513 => 6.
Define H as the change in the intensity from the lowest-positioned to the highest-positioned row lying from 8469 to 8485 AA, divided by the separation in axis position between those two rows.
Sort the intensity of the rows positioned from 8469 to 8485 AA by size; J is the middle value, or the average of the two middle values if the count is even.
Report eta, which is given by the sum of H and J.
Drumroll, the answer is 50.0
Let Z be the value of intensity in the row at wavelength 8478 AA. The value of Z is 50.2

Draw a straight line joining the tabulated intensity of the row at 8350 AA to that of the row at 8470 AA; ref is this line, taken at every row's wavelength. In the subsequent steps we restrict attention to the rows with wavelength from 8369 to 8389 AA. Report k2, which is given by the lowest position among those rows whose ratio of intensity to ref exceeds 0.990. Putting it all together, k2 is 8370 AA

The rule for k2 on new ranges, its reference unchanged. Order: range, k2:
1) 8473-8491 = 8474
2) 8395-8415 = 8396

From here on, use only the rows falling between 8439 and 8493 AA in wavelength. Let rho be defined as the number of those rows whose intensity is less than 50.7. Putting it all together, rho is 27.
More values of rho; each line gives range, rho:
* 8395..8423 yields 9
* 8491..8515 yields 12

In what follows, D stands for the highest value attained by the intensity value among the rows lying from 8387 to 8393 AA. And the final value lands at 50.9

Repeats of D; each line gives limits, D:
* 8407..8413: 51.2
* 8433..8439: 48.8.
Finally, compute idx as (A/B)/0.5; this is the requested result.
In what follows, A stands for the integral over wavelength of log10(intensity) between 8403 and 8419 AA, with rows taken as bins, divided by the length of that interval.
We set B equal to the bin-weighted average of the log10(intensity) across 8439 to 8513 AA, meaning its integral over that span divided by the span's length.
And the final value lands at 2.03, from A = 1.71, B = 1.68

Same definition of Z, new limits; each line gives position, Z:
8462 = 48.4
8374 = 51.3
